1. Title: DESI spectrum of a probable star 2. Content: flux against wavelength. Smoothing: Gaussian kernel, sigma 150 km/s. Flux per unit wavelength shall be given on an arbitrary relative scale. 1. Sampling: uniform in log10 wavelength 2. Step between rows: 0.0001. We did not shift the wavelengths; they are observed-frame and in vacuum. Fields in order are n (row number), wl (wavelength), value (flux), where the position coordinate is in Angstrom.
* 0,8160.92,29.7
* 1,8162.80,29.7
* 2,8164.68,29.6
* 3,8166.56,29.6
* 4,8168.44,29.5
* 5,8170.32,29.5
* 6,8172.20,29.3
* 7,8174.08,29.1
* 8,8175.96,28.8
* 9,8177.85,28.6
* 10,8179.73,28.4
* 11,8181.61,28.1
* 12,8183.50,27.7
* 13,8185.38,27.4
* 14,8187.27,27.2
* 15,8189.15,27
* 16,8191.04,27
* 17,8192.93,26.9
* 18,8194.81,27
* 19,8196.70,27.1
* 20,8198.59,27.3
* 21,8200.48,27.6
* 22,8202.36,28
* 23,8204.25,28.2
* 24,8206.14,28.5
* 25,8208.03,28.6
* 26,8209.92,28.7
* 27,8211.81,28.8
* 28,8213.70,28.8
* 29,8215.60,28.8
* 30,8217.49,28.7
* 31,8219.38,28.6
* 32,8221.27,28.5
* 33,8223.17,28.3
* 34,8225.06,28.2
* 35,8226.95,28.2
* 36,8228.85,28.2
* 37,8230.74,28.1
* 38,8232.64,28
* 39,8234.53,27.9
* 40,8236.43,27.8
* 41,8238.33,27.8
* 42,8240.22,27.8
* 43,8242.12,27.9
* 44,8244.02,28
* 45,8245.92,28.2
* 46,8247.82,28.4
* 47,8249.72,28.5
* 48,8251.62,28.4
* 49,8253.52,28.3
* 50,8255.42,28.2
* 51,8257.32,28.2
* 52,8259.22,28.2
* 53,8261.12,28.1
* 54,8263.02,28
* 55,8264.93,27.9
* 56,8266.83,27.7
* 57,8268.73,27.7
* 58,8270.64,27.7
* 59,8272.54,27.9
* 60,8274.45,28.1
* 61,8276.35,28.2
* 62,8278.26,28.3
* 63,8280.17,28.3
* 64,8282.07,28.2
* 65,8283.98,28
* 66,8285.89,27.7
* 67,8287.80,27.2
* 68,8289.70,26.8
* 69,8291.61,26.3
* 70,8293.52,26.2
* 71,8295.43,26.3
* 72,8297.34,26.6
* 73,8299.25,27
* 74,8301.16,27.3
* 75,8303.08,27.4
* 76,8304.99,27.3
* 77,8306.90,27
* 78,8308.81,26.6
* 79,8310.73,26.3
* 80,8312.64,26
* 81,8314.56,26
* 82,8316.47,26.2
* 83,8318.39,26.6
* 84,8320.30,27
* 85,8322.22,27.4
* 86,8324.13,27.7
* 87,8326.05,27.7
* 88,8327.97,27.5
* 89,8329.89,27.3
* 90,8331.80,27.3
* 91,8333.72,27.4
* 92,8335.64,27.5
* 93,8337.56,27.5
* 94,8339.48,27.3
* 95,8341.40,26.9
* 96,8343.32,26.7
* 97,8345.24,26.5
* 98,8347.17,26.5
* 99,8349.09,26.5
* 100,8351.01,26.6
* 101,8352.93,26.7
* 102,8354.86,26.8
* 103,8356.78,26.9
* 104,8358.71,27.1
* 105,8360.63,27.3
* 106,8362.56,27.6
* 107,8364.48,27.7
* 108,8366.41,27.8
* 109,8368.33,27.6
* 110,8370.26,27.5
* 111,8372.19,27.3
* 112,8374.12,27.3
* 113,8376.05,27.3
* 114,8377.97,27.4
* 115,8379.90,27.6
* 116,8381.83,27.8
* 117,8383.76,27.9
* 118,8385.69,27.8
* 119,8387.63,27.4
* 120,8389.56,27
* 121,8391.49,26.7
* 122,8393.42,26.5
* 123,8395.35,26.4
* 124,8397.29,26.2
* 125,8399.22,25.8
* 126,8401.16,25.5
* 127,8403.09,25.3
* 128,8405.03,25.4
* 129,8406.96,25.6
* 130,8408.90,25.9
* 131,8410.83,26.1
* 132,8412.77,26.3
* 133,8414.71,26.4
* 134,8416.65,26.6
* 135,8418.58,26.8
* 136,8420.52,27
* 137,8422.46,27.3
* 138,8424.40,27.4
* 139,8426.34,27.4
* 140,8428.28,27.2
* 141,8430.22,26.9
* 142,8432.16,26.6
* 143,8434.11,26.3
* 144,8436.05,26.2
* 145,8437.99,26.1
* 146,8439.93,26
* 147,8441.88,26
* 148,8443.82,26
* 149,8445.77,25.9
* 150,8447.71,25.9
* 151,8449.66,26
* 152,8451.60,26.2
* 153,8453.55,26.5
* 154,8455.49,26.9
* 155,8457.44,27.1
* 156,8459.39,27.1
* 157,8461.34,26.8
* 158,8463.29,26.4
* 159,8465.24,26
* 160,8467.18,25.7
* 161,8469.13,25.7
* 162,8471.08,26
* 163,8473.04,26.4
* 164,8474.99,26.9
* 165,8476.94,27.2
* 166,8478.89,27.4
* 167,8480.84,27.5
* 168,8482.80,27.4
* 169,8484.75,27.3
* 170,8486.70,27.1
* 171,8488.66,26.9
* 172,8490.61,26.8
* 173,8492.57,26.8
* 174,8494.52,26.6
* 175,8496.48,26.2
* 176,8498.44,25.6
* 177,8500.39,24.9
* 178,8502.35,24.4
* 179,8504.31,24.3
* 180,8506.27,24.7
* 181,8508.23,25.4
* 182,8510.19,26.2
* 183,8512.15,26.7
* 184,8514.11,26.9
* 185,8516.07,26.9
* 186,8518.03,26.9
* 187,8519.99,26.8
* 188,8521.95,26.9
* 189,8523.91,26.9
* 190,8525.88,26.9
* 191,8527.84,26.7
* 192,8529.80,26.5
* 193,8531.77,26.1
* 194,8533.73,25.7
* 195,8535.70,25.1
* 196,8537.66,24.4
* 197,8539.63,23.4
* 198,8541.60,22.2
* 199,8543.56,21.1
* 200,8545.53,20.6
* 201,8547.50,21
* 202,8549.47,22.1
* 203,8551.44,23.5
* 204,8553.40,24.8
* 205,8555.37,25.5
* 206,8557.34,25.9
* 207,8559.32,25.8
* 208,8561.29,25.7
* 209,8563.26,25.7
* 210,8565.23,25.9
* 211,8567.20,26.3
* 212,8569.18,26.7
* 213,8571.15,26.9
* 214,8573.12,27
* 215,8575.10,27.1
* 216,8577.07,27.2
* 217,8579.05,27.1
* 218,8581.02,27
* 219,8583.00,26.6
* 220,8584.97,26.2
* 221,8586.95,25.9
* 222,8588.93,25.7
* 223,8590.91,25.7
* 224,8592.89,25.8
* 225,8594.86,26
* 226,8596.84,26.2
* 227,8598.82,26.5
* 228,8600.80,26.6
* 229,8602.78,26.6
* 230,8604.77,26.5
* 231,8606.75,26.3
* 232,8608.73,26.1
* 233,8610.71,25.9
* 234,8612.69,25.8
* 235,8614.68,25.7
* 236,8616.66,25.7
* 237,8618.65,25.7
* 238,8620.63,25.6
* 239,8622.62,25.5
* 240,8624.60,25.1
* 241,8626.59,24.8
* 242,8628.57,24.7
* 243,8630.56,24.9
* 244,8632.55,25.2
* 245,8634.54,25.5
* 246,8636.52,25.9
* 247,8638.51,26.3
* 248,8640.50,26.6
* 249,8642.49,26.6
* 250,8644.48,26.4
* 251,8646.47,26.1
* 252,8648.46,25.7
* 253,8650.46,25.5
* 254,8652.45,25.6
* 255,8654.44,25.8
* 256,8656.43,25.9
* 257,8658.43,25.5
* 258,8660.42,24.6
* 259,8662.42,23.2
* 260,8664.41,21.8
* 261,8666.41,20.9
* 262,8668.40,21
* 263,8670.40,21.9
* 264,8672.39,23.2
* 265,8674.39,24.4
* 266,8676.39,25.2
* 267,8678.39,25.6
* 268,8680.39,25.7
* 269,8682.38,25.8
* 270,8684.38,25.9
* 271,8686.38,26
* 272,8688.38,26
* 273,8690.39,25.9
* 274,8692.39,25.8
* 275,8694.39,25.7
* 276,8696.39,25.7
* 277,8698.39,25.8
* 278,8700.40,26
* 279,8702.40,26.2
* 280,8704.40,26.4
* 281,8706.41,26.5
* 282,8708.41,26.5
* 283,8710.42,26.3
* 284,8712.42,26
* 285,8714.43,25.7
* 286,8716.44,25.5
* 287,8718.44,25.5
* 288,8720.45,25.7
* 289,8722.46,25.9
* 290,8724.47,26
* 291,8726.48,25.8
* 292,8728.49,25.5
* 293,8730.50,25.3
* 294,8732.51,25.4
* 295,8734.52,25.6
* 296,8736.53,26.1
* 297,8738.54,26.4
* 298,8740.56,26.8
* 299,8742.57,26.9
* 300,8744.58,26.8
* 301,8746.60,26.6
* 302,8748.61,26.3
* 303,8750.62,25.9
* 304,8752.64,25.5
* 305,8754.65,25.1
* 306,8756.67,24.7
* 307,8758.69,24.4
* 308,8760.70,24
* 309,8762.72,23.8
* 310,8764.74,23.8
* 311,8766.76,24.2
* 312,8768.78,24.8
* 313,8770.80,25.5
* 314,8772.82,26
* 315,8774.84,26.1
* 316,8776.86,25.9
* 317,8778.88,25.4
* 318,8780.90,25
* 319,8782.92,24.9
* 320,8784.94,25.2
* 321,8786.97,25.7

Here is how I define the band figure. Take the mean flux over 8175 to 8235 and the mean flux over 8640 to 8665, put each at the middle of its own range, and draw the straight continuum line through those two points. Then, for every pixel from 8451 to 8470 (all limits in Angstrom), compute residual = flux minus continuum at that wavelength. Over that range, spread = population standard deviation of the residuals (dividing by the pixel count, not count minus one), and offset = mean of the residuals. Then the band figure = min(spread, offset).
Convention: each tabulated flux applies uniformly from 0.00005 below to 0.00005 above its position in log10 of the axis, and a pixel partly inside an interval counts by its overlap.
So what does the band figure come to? -0.1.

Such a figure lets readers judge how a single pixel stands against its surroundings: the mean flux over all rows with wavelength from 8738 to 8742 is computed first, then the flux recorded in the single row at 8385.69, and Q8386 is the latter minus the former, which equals 1.2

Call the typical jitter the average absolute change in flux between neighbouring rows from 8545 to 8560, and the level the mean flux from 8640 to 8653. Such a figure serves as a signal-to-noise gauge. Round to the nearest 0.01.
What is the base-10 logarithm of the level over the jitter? 1.53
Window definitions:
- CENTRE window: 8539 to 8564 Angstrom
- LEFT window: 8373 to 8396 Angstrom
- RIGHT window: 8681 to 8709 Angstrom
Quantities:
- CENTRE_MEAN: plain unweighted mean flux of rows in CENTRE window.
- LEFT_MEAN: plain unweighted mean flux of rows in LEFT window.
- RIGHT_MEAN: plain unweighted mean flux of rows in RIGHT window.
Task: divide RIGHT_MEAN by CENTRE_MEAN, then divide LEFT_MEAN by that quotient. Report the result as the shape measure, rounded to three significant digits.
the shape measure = 24.8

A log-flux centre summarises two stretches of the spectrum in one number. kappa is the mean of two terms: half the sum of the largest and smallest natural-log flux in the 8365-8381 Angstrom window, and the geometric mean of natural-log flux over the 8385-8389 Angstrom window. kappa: 3.32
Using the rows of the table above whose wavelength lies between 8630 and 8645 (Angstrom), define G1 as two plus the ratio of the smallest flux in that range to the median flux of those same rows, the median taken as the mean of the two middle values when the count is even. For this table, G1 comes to 2.95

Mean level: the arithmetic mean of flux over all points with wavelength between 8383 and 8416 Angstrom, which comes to 26.4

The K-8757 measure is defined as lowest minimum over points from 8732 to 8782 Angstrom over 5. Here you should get 4.8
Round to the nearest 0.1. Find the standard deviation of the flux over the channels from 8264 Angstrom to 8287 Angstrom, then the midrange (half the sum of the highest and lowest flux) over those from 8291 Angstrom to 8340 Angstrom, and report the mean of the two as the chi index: 13.5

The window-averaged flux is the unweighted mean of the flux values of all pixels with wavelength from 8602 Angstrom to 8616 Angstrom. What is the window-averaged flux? 26.1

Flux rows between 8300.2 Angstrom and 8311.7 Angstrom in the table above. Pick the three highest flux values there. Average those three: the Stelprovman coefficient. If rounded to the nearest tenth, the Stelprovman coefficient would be 27.3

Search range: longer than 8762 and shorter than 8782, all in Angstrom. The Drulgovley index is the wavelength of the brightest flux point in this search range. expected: 8774.84 Angstrom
